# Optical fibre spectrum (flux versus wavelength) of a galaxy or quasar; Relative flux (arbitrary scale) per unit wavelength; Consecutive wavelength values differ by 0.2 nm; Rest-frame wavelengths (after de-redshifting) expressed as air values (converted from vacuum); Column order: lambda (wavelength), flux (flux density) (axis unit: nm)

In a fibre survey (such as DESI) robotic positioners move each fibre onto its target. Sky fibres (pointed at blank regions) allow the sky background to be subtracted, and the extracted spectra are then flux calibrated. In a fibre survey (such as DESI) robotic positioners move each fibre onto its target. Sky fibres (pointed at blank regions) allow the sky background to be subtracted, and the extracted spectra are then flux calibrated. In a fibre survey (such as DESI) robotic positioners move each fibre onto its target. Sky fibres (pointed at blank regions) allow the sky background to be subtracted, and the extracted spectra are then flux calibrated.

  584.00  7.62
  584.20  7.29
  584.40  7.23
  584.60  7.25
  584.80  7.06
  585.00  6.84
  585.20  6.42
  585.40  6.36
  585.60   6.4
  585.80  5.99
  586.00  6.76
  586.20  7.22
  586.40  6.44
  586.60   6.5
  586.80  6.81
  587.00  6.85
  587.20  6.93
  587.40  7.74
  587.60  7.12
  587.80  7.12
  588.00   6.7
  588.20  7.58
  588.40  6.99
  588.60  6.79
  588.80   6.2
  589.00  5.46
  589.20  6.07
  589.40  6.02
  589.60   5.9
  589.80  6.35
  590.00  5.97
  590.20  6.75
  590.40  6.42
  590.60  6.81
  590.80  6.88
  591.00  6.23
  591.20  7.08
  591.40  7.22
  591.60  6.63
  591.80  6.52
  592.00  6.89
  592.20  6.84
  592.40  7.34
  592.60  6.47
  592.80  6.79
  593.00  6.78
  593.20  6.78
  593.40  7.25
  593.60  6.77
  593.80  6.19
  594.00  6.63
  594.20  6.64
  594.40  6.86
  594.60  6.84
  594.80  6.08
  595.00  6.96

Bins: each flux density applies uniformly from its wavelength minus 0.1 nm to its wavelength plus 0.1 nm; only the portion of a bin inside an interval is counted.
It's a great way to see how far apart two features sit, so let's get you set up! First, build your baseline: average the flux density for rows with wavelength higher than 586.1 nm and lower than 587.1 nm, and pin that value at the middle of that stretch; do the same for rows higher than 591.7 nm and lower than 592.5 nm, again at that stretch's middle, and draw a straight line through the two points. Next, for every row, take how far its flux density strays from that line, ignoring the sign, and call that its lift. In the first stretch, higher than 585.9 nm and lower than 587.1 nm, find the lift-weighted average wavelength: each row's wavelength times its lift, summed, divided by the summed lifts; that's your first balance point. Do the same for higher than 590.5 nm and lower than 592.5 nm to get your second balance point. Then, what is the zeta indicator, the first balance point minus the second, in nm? -5.13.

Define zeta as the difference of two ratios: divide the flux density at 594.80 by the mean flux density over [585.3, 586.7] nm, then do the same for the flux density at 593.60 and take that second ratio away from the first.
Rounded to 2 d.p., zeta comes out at -0.11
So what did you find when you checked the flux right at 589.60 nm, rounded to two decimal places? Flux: 5.90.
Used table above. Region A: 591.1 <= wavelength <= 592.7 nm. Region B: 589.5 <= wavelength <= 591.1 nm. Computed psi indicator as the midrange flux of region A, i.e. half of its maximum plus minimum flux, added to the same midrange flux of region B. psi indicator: 13.3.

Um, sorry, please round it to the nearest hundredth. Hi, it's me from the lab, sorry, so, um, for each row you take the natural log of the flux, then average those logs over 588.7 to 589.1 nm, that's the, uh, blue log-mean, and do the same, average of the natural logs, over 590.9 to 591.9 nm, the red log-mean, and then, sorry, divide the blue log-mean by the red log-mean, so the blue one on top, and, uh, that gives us 0.92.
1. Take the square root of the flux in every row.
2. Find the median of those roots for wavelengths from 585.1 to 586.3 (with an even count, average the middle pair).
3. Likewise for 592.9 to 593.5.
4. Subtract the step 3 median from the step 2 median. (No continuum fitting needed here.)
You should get -0.072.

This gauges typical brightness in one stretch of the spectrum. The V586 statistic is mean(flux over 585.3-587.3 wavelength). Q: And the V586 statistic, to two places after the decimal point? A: 6.63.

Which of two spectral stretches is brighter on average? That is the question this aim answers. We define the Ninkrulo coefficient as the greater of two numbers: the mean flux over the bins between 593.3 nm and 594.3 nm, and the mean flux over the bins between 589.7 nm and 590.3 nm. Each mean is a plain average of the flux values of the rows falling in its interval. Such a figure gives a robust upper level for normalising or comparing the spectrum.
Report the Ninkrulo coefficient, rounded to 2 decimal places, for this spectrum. 6.70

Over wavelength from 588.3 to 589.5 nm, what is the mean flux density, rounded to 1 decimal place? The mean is 6.3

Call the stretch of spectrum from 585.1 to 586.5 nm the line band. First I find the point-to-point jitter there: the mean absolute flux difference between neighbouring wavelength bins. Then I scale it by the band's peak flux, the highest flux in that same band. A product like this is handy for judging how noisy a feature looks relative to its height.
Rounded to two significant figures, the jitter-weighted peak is 3.0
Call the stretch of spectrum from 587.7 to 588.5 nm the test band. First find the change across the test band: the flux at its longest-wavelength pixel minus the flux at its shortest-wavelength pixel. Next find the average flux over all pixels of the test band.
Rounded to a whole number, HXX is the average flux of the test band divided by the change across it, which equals -55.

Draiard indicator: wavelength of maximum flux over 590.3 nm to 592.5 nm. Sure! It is 592.40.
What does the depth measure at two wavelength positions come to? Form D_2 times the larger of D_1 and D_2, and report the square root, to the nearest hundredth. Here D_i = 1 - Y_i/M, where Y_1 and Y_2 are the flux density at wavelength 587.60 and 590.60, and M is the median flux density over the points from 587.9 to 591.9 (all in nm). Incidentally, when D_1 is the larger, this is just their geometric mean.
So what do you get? 0.04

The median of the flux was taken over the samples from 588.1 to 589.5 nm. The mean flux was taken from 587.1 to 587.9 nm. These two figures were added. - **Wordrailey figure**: 13.4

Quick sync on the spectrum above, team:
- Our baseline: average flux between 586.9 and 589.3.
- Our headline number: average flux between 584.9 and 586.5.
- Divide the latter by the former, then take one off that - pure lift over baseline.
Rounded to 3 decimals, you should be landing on -0.036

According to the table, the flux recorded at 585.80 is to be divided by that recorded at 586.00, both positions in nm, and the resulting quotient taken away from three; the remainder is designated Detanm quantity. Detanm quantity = 2.11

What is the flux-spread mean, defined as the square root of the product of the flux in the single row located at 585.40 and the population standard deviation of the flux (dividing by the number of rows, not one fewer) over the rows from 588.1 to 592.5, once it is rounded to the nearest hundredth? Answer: 1.81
